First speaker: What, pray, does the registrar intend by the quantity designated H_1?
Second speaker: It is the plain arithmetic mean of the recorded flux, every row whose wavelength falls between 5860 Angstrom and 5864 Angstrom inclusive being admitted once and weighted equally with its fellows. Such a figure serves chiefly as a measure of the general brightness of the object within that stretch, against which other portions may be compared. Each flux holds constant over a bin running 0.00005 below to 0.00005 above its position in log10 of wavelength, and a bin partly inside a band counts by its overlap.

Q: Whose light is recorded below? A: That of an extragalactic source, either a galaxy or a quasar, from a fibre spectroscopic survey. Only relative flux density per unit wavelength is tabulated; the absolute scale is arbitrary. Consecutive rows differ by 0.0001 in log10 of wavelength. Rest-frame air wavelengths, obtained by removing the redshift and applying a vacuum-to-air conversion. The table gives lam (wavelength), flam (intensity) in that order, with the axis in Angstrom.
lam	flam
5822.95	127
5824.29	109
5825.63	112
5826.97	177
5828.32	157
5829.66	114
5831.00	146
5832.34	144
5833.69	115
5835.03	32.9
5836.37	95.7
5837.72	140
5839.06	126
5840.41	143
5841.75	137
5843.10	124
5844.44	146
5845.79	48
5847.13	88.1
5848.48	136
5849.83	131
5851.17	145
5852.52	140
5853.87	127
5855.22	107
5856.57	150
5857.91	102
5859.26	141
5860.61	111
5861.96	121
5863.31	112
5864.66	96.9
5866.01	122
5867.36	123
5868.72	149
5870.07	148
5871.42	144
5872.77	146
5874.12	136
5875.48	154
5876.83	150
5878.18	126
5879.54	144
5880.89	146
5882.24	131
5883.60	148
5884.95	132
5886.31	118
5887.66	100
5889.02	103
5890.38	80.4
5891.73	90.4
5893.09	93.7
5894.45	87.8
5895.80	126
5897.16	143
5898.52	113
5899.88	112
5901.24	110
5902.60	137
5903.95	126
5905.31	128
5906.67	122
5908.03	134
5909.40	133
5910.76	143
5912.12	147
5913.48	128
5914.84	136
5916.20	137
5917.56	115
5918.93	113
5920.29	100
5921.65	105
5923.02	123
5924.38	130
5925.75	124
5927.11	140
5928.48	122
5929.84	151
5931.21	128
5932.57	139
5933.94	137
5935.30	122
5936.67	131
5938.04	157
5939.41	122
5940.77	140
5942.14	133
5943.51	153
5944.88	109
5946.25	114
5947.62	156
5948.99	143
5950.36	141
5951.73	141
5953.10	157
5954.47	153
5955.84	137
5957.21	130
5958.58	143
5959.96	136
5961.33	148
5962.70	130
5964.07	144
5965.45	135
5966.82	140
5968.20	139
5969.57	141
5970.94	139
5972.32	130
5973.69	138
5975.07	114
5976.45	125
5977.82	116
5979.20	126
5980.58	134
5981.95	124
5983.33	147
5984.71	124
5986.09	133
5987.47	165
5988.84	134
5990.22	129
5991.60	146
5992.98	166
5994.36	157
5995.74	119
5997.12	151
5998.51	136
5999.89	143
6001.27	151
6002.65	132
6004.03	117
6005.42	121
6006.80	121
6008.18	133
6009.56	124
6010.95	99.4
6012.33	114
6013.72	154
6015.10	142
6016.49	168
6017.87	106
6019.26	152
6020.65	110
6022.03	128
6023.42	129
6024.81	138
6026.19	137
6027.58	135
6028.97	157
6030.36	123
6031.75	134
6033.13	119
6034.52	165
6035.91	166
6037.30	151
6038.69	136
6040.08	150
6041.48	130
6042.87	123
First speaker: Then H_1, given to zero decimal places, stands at 115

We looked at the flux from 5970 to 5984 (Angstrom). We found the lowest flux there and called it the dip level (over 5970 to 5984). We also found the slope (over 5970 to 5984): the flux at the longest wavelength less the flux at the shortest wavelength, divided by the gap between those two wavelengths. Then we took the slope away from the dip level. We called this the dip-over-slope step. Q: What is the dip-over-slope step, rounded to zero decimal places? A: 113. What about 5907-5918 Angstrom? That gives 117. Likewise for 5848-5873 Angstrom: 96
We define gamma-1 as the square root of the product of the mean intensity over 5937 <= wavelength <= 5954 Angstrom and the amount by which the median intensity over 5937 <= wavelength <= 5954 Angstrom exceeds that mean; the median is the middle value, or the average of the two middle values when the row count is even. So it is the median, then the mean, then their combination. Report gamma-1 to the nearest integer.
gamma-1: 17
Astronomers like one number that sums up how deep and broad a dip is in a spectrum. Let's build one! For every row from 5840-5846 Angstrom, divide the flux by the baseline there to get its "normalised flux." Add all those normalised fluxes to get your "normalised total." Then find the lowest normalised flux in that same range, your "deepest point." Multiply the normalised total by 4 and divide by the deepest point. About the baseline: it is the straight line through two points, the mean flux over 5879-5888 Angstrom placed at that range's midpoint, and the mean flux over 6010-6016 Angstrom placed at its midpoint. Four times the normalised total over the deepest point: 50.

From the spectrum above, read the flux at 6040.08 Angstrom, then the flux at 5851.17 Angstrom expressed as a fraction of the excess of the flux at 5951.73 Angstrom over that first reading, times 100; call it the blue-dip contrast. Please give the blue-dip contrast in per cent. -1611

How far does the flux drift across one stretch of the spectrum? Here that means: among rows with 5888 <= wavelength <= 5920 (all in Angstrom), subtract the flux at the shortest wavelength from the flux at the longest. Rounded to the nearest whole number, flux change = 10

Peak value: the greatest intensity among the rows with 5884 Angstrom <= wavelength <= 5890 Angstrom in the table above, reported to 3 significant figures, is 132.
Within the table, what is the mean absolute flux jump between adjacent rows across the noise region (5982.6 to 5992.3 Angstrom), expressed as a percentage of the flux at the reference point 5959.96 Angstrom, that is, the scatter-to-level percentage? 14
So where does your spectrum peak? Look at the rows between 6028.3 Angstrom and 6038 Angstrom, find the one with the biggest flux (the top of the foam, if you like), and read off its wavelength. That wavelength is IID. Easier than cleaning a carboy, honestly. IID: 6035.91 Angstrom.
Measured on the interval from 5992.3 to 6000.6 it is 5992.98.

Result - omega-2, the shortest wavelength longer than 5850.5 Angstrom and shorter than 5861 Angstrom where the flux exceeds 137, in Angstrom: 5851.17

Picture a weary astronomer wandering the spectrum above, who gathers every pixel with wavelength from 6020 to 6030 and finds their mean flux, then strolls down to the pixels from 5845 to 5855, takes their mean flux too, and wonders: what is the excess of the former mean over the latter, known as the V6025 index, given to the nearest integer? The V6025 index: 17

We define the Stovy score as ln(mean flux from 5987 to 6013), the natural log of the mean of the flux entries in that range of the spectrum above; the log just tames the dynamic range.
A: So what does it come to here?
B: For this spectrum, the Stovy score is 4.90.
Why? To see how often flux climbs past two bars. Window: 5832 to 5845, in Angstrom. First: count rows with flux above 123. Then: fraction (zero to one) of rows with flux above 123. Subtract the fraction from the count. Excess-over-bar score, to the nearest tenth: 6.3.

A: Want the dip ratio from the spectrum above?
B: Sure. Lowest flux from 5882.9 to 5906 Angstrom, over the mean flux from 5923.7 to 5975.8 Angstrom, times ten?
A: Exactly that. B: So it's 6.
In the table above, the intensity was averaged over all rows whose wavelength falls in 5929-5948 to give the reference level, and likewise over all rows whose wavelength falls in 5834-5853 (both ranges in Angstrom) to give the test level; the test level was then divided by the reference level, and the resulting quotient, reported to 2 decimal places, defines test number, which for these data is 0.86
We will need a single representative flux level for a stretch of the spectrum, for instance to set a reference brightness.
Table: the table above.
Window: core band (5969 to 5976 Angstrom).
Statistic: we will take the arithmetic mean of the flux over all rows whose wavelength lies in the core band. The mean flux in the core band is 132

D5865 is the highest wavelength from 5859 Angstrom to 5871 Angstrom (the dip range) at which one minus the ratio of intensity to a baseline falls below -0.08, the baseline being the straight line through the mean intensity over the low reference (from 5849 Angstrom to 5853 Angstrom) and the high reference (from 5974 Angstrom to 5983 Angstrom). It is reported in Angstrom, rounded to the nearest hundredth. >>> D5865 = 5870.07 Angstrom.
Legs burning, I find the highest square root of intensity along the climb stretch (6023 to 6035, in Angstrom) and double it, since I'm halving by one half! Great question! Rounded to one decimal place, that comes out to 25.7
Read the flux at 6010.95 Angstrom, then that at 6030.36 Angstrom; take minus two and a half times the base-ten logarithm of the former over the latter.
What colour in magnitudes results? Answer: 0.23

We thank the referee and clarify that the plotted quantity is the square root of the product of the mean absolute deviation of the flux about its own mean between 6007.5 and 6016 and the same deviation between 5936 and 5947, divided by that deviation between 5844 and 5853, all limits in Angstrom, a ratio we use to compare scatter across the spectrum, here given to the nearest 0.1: 0.5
